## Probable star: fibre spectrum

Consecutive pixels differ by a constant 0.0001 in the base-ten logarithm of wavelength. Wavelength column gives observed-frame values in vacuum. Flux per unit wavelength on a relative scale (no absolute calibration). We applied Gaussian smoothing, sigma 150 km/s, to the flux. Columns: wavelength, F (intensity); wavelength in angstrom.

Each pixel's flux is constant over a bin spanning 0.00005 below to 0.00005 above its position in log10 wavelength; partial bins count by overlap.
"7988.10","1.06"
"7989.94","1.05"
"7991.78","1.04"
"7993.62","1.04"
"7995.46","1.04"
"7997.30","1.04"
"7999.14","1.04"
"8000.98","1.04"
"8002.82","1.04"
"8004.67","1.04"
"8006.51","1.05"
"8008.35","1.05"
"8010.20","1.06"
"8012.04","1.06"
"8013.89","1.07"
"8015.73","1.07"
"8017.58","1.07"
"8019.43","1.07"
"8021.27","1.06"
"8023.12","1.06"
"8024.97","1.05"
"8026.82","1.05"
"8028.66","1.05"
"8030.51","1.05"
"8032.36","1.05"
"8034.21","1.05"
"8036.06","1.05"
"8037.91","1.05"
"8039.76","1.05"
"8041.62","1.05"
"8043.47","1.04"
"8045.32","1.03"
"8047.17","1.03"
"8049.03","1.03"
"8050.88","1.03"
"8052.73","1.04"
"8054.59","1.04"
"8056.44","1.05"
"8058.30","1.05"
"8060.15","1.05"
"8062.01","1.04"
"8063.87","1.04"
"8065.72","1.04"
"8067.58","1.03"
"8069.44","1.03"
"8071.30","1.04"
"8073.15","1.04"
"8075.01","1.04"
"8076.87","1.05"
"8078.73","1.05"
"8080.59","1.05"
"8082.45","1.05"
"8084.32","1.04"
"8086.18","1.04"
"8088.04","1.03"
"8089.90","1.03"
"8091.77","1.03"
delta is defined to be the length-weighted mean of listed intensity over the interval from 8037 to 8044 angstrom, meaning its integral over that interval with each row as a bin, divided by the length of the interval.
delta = 1.05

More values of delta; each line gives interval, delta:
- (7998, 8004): 1.04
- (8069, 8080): 1.04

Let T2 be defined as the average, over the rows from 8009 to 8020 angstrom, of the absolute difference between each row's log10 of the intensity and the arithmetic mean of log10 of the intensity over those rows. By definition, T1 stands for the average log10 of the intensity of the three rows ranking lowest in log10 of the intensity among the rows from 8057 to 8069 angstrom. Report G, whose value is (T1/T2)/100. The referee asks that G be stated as 0.09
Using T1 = 0.0156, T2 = 0.0018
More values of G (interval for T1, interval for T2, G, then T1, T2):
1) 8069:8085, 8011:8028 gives 0.06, 0.0156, 0.0028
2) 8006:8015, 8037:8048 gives 0.06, 0.0226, 0.0035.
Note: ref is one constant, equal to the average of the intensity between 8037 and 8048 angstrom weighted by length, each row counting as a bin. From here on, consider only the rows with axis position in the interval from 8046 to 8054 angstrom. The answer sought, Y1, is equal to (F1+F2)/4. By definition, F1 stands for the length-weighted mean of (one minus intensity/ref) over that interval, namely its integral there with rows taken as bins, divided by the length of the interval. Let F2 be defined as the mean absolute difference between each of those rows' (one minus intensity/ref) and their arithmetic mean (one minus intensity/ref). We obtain 0.003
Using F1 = 0.009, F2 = 0.0036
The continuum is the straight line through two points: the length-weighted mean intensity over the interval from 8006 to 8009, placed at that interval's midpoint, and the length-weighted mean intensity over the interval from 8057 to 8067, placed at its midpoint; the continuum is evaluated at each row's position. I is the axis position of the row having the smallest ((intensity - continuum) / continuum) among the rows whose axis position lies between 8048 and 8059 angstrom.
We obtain 8049.03 angstrom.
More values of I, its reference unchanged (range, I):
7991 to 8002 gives 7991.78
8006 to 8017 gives 8006.51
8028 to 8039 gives 8028.66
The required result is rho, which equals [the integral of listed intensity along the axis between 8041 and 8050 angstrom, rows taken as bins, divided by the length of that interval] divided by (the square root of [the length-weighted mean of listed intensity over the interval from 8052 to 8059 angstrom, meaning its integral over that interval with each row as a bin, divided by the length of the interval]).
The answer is 1.01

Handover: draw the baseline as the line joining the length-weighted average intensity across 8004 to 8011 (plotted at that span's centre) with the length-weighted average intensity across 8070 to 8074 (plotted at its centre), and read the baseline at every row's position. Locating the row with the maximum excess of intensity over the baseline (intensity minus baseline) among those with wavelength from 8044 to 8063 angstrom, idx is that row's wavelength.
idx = 8060.15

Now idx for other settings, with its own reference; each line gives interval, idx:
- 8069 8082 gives 8080.59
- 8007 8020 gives 8019.43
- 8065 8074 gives 8073.15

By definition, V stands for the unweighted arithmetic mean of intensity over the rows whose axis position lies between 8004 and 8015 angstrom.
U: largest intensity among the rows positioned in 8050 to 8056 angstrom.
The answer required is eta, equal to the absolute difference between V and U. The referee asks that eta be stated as 0.0150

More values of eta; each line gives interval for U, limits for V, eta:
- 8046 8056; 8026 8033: 0.0100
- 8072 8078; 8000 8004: 0.0100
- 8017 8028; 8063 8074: 0.0333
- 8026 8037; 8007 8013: 0.0067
